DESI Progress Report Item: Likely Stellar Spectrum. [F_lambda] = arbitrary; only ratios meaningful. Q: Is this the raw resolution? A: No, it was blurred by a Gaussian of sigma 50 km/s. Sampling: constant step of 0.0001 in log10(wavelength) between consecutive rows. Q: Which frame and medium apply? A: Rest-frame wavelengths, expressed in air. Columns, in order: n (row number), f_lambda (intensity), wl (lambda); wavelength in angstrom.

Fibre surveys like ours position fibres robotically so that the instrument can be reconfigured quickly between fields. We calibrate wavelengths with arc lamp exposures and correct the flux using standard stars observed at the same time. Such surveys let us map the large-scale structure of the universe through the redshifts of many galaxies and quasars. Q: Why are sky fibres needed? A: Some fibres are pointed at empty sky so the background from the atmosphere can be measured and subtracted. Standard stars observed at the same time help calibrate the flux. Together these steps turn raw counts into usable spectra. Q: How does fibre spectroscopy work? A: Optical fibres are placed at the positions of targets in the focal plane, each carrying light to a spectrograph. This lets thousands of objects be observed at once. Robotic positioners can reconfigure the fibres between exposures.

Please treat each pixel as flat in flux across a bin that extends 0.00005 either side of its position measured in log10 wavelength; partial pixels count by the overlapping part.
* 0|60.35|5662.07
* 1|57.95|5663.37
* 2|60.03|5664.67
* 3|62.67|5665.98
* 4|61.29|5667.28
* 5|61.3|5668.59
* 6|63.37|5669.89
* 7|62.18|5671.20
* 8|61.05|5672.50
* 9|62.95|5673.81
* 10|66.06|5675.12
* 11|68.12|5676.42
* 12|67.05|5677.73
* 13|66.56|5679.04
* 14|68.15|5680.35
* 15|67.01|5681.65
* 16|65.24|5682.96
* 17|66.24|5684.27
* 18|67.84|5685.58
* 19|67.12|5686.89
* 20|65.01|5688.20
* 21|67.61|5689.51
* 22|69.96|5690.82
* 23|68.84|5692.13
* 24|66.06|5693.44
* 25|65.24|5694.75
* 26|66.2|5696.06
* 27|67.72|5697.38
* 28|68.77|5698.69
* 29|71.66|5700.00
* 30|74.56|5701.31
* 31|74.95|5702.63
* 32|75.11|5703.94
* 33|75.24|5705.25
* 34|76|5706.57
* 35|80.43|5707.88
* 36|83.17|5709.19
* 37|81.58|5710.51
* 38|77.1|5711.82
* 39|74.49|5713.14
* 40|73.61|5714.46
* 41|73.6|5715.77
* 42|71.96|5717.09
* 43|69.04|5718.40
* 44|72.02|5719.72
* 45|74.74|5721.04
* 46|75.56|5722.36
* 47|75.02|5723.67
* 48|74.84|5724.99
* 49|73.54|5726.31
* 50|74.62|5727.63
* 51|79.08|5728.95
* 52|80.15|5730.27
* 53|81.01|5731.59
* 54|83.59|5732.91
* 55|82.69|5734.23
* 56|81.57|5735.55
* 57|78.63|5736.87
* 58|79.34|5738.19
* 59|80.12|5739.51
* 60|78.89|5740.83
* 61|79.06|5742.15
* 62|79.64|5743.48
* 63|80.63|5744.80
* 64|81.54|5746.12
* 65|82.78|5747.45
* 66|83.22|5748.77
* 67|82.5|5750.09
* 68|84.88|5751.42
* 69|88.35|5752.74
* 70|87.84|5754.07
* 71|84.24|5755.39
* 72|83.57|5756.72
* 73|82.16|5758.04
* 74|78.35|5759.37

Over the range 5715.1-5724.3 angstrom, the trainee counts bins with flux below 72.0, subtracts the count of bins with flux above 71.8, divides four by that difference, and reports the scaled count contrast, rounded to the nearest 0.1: -1.0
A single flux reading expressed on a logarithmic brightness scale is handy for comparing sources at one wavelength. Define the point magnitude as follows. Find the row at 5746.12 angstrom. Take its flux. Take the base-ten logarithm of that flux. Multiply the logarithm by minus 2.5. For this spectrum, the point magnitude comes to -4.78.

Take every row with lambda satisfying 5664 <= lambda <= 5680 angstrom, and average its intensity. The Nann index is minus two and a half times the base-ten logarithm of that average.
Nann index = -4.51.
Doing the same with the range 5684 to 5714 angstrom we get -4.64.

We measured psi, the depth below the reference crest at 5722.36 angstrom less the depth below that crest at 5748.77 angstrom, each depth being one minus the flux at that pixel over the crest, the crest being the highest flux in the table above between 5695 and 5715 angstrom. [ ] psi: 0.092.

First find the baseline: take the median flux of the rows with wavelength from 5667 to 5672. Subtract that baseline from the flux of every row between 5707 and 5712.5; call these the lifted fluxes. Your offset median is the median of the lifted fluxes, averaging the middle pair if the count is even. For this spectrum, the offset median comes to 19.3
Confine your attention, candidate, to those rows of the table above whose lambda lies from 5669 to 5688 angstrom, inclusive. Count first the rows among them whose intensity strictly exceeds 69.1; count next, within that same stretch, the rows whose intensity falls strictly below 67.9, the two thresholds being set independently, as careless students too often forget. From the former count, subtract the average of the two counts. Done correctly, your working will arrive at -6.00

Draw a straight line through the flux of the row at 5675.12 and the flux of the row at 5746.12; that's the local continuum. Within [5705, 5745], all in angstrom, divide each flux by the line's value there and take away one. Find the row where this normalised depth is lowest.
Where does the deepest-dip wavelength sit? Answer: 5718.40 angstrom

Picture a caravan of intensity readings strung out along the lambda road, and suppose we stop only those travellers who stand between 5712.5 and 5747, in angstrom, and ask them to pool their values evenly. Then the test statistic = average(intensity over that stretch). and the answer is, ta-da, 77.3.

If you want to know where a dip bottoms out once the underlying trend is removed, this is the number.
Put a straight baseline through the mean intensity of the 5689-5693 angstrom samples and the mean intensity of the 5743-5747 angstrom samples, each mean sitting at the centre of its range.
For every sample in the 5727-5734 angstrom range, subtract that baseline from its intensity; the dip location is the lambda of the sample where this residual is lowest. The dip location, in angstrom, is 5727.63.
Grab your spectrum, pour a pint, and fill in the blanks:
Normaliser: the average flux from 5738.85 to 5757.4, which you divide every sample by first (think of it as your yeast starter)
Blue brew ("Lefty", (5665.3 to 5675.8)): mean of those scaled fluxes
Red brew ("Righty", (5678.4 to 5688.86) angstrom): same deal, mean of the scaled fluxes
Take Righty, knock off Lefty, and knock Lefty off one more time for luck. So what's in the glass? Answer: -0.71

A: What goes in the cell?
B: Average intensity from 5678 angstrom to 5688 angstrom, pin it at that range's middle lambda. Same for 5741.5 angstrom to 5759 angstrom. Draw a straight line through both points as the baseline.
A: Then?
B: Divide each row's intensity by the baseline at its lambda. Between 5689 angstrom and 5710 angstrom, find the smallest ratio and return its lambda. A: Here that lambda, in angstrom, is 5694.75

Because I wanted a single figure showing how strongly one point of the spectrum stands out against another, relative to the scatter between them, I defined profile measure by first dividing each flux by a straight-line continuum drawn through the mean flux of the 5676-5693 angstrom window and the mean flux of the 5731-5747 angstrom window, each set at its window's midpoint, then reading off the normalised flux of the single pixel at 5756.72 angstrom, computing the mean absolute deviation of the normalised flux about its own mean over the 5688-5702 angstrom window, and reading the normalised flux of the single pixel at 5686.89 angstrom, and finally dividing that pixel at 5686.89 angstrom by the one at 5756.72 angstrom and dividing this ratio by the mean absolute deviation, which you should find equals 35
